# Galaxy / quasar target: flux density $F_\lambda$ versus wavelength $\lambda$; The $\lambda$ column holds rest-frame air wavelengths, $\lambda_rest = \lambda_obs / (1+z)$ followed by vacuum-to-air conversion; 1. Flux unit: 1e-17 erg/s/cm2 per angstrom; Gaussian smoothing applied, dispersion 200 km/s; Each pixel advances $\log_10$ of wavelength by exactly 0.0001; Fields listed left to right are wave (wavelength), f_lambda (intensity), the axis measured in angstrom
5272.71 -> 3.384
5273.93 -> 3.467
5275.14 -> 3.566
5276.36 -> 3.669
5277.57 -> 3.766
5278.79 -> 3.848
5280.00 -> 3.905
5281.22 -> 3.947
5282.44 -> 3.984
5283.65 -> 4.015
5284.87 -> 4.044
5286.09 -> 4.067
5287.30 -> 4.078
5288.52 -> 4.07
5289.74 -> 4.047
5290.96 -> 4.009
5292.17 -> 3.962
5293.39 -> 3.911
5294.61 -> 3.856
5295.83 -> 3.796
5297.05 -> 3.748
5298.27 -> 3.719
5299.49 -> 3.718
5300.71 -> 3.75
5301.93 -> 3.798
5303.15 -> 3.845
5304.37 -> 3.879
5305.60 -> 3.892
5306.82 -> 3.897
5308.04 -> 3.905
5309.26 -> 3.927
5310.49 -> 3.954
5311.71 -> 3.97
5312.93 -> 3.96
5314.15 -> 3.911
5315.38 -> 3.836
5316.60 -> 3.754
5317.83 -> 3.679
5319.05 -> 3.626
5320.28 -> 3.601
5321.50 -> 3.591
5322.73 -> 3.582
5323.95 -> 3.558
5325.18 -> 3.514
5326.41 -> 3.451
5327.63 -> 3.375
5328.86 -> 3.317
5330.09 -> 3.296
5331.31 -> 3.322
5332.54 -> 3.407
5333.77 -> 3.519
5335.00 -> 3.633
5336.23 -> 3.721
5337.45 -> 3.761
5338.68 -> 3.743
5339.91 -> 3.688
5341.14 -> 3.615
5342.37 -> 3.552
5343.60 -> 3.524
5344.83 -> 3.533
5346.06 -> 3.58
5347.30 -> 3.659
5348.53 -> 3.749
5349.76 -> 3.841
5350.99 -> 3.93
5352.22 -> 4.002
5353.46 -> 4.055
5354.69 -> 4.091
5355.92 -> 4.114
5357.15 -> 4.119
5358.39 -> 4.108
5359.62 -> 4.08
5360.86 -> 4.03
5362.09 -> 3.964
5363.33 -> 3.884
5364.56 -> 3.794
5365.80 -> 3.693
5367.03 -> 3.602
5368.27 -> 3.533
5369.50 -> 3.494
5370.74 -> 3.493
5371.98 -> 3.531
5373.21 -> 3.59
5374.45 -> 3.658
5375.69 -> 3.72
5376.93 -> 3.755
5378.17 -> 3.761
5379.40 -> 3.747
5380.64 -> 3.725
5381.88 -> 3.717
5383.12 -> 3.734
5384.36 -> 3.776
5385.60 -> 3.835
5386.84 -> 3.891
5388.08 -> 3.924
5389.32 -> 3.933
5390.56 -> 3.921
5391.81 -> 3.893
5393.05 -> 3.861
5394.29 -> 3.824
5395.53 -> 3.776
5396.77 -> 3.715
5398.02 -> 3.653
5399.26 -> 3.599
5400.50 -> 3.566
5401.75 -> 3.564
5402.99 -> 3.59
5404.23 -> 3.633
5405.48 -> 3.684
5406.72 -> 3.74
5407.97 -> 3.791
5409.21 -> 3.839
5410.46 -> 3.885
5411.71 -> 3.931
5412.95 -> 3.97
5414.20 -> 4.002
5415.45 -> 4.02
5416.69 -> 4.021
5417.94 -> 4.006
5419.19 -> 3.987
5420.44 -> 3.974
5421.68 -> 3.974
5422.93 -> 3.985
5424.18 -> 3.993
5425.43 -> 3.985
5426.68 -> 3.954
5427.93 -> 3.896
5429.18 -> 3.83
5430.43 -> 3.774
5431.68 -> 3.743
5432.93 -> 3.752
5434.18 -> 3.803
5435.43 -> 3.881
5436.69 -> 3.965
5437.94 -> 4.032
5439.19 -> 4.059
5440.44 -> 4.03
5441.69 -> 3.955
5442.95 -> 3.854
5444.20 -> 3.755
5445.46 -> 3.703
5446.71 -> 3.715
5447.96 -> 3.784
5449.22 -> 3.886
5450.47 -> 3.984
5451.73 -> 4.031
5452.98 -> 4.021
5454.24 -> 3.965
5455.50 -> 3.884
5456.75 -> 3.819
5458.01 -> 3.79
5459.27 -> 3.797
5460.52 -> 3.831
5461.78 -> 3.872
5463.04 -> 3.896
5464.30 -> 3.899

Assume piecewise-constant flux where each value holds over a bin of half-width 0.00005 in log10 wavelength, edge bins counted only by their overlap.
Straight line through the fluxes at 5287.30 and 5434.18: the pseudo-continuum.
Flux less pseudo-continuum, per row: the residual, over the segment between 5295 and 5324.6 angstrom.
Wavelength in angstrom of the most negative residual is 5323.95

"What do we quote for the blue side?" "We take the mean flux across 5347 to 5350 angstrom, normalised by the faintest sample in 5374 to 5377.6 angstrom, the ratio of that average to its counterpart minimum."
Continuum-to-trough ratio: 1.03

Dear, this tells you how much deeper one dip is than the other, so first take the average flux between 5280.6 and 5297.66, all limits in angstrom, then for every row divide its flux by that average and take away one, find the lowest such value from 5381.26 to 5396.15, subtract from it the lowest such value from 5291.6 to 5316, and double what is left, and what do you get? 0.00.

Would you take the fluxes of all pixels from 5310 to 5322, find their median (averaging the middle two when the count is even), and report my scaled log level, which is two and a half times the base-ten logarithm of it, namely 1.45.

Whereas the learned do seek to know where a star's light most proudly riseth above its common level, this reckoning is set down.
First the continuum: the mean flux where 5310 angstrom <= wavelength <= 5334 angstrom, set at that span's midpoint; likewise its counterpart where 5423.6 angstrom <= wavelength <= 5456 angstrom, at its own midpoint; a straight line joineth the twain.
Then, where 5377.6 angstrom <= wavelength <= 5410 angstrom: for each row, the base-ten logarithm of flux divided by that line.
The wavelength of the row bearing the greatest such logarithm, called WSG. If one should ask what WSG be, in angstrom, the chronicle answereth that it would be 5389.32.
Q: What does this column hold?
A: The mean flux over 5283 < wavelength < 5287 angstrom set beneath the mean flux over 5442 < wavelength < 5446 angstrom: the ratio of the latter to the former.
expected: 0.93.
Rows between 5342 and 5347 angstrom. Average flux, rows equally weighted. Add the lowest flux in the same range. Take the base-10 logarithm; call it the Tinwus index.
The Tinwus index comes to 0.85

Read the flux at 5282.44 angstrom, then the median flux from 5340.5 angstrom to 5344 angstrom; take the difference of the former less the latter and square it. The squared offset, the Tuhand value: 0.187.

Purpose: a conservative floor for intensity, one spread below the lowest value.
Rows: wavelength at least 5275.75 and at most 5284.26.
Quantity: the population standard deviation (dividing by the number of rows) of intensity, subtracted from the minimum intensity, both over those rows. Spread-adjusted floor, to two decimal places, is 3.55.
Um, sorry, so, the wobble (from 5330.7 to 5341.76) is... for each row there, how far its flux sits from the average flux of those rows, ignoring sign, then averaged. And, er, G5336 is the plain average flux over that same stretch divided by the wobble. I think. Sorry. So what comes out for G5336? 29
